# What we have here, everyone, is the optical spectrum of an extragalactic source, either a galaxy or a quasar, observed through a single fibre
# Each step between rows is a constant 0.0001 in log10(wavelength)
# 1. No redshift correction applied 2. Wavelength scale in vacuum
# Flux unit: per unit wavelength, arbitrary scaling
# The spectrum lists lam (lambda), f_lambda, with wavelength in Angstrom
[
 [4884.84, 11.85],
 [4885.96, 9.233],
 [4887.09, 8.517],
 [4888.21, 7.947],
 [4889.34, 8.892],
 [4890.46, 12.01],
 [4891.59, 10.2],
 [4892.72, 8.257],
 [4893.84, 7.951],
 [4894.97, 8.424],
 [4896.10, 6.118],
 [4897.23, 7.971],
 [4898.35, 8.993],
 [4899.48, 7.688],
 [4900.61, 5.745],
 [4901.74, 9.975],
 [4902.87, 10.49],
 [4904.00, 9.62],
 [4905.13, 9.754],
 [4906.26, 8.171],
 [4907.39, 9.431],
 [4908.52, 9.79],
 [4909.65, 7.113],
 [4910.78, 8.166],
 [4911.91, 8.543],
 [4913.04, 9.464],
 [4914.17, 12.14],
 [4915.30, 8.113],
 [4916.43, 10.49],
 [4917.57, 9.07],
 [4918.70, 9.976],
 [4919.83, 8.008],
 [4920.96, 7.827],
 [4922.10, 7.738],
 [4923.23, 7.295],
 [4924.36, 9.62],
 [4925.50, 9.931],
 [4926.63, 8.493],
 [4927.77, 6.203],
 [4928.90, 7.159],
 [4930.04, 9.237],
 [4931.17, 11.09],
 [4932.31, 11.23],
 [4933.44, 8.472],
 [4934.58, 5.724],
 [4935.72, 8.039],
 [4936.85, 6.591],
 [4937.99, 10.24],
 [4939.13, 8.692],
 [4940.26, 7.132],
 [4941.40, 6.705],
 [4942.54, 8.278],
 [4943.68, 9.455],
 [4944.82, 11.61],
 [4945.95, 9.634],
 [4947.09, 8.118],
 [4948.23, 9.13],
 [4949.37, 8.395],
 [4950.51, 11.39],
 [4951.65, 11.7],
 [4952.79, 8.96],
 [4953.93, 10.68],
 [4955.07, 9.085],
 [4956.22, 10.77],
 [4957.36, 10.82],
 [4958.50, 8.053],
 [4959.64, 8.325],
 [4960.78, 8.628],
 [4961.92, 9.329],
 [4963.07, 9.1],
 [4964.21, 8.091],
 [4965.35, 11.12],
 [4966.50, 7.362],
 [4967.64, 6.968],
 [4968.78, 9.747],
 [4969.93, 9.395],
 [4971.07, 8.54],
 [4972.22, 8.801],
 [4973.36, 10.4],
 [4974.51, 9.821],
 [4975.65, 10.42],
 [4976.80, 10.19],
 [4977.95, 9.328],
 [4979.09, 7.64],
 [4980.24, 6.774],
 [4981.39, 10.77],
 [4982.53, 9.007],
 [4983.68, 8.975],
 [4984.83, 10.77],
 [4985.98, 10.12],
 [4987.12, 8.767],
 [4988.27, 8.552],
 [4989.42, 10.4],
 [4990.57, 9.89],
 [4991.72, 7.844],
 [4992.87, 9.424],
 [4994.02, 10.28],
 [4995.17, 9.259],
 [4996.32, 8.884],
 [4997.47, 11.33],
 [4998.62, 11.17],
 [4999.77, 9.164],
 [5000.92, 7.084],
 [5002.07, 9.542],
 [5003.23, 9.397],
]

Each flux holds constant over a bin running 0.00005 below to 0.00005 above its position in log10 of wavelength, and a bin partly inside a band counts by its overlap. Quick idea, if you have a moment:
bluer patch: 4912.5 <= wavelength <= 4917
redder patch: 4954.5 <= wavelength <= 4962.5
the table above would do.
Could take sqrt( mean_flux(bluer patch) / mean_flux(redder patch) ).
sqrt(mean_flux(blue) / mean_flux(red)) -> 1.04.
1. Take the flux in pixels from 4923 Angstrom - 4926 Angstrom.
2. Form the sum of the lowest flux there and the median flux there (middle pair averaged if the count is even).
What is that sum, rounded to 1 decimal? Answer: 16.9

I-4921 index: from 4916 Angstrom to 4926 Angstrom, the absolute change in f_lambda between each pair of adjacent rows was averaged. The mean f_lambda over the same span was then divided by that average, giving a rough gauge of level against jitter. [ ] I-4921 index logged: 9.3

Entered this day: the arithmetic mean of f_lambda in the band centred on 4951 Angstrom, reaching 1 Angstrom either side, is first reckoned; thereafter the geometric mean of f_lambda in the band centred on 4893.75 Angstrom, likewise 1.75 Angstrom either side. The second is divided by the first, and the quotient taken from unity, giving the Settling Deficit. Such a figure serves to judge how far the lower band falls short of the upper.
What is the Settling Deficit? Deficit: 0.29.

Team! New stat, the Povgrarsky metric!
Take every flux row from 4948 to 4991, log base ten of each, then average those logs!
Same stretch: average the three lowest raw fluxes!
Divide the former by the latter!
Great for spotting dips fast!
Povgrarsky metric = 0.138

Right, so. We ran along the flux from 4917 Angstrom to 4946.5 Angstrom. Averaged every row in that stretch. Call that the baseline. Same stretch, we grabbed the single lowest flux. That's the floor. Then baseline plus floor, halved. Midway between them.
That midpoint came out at 7.16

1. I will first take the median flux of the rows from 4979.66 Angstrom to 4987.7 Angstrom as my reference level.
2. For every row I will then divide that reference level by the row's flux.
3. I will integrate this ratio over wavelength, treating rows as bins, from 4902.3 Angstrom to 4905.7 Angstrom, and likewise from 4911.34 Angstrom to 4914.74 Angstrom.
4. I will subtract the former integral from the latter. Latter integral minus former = 0.04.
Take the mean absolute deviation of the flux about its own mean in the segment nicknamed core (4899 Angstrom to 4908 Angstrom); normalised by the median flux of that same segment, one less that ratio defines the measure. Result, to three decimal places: 0.869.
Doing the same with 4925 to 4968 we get 0.854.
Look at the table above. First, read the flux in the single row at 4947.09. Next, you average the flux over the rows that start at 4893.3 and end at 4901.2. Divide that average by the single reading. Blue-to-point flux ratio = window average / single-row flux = 0.93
